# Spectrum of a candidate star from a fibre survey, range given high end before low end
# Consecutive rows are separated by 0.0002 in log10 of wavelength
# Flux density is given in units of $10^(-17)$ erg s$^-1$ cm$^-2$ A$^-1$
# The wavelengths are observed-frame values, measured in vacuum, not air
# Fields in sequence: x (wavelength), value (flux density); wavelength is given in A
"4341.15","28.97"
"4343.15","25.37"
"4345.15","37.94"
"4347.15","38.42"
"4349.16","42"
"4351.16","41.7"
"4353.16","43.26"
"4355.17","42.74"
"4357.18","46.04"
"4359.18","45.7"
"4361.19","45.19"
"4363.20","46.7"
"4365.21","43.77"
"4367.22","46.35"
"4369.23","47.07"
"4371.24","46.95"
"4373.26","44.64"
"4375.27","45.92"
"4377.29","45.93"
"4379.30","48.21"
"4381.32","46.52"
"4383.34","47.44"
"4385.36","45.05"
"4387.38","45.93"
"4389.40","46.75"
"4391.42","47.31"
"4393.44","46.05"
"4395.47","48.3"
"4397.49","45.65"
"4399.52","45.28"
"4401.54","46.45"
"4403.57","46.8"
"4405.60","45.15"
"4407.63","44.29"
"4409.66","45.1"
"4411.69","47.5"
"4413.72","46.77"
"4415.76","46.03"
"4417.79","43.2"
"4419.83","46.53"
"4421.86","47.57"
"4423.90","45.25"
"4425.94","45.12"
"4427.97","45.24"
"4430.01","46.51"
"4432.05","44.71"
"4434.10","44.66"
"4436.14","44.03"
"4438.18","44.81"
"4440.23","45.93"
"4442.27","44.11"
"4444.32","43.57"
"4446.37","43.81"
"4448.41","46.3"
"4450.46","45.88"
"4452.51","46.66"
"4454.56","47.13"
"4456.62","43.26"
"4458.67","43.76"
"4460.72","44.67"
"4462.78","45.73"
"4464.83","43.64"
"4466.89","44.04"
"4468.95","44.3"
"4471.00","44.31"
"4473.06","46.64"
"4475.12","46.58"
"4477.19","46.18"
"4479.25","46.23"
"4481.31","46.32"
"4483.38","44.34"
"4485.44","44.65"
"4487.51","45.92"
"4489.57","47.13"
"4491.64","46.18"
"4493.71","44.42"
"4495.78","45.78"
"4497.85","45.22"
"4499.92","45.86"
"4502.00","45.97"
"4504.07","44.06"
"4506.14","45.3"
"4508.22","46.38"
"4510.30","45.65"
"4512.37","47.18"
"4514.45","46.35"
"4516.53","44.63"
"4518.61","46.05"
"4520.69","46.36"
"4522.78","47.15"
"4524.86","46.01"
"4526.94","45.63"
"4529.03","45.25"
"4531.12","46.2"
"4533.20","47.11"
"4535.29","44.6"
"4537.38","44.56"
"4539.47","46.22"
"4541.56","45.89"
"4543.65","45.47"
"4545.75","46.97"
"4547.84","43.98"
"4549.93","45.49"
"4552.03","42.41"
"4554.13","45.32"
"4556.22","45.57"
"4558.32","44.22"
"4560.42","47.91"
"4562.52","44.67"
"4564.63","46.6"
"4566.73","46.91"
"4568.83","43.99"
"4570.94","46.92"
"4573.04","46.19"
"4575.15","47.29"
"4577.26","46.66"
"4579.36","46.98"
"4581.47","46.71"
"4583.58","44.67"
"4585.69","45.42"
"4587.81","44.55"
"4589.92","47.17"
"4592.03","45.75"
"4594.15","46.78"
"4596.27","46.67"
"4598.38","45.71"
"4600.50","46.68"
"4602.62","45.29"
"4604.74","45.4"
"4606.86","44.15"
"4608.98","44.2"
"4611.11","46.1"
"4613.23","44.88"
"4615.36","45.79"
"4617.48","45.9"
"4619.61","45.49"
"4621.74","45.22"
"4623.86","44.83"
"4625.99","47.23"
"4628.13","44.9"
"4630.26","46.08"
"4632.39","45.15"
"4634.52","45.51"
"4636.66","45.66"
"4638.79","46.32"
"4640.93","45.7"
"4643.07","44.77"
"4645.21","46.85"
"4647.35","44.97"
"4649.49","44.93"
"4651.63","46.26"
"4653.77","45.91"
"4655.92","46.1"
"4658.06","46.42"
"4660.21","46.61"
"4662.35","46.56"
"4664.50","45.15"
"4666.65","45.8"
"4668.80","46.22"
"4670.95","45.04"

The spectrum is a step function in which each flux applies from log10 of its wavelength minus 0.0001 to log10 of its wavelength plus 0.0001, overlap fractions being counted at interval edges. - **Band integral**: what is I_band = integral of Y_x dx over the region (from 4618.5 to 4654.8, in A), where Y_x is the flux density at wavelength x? 1657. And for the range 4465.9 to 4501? 1598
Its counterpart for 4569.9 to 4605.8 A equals 1658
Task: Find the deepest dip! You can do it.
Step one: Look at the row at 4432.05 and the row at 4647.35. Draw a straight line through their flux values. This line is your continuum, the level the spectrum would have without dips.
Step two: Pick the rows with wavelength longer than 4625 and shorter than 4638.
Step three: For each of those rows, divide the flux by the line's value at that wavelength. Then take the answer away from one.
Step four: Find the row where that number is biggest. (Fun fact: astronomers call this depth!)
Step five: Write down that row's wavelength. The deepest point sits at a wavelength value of 4628.13 A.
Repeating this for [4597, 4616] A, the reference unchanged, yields 4606.86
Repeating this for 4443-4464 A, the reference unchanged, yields 4456.62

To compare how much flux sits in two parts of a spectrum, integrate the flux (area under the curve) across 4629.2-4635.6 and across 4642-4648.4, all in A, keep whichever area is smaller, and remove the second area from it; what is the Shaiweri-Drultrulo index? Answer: 0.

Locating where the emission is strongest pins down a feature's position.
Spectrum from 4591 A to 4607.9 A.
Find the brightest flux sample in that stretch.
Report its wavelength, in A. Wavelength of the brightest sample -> 4594.15 A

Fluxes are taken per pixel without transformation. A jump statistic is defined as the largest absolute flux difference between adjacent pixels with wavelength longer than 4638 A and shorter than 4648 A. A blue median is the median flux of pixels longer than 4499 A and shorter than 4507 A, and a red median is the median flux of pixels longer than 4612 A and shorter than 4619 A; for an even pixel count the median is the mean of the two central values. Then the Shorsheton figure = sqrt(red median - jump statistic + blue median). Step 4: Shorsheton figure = 9.45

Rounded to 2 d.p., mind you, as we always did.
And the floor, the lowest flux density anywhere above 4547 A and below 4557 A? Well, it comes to 42.41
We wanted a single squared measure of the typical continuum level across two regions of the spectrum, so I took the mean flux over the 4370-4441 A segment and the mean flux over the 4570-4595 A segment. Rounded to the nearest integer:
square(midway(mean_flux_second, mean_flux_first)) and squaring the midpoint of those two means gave 2125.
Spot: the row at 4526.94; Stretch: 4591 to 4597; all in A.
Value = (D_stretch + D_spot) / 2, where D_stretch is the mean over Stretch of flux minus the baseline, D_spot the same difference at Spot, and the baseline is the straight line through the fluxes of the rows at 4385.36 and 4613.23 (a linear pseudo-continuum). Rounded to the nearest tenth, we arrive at 1.1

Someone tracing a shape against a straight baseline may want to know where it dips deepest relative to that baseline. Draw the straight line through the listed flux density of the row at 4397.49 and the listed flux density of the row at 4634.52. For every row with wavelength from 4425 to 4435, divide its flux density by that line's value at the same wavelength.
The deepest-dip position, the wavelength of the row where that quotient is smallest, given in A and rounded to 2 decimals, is 4434.10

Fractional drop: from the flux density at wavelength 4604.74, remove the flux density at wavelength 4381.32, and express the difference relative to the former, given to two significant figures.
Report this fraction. -0.025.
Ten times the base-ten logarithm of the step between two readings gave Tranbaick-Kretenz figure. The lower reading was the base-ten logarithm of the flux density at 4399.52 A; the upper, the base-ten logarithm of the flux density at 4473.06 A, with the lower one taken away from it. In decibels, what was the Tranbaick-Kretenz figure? -18.9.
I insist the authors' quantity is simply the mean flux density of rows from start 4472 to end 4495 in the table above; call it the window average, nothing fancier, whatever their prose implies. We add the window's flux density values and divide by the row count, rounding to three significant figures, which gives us 45.9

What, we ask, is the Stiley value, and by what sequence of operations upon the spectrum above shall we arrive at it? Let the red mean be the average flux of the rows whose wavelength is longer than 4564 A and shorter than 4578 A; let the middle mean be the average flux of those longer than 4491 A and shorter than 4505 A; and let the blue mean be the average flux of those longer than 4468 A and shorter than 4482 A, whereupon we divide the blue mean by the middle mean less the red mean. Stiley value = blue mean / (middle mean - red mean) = -45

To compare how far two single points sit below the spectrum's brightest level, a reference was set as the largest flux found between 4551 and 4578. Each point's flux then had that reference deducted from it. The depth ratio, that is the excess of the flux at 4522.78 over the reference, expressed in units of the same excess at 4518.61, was 0.4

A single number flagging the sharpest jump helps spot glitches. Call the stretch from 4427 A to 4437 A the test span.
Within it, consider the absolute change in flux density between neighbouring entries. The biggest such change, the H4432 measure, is 1.80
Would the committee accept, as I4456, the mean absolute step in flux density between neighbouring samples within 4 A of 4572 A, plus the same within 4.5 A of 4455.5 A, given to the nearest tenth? 3.2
